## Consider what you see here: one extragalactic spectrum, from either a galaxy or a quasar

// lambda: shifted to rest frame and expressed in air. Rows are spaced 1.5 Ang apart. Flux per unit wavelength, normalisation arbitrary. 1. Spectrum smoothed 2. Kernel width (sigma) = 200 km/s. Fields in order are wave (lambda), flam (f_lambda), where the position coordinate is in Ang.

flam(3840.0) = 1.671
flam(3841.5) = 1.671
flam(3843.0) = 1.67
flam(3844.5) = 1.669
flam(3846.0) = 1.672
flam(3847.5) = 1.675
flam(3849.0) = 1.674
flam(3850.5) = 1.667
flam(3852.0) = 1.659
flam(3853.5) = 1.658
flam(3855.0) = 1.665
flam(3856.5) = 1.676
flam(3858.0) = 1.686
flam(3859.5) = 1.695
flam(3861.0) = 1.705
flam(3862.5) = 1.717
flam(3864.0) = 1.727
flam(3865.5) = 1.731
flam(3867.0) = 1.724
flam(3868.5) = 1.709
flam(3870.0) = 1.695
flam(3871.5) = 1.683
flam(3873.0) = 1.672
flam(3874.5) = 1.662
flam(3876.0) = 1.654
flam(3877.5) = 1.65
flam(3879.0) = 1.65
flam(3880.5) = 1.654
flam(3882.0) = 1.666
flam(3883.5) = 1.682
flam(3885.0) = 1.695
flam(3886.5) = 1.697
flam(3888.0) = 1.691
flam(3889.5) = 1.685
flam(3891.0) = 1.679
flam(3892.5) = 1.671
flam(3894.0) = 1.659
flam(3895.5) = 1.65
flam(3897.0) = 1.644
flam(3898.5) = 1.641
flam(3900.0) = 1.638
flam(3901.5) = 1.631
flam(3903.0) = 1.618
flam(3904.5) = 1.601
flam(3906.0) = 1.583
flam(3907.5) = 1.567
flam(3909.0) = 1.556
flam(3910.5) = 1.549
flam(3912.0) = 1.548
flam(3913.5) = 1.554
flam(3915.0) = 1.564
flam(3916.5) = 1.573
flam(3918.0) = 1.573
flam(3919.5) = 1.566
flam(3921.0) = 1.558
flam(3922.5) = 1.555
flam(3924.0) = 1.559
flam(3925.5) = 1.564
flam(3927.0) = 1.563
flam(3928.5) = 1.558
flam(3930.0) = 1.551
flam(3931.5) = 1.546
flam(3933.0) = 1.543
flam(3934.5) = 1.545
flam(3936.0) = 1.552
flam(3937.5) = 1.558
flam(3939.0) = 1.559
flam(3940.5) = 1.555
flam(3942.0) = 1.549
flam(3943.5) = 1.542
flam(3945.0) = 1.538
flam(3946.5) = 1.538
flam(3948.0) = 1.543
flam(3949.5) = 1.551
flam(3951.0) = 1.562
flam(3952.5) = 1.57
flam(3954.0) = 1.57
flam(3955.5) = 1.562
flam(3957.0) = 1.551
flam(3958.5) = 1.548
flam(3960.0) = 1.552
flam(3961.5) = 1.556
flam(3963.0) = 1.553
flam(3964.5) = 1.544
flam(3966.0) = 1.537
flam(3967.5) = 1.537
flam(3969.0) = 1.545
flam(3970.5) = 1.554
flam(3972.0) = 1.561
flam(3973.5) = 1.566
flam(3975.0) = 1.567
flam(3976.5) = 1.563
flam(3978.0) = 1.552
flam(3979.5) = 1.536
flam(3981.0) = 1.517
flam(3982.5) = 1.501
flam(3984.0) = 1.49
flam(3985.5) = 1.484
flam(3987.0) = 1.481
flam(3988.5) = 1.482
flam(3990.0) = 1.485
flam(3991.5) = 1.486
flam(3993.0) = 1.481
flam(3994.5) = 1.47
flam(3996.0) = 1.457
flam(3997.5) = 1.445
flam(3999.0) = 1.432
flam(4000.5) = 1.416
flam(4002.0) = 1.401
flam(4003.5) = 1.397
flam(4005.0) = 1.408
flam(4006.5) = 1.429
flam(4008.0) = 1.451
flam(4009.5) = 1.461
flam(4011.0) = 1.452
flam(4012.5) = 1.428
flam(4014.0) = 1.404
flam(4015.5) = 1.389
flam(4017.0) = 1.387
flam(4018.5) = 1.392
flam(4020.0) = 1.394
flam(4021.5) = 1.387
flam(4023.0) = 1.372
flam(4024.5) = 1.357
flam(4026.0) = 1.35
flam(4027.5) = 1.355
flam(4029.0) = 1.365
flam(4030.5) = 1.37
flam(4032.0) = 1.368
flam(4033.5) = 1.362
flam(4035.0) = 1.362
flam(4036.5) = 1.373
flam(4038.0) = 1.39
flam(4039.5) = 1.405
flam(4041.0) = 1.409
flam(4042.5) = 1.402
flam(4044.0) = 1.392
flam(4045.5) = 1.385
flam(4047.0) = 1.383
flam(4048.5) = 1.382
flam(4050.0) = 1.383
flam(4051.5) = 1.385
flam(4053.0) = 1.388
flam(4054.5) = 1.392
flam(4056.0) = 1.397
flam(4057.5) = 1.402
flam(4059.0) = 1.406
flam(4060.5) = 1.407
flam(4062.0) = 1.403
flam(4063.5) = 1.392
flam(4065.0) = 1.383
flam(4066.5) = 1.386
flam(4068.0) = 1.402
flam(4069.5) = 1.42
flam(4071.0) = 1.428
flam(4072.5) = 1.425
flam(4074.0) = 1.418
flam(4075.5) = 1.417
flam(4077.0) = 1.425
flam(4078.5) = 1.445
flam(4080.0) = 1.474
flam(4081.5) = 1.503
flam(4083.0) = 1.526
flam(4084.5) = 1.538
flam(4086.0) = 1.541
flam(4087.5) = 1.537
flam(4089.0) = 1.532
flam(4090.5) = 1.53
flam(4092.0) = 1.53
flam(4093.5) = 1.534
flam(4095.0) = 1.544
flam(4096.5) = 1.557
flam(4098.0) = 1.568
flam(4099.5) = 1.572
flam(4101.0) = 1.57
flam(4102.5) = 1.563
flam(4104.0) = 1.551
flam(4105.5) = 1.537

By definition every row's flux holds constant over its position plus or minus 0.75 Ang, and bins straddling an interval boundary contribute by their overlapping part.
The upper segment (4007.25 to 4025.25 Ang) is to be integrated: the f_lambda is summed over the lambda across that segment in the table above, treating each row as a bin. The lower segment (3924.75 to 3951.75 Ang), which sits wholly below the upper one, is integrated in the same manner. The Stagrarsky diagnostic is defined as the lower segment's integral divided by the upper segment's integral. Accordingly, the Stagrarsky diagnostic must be 1.65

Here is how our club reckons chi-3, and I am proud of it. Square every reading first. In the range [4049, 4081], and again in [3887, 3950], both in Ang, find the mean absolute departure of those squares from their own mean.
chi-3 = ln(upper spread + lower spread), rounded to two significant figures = -1.7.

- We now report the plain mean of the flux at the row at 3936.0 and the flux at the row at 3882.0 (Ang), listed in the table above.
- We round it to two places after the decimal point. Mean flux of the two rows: 1.61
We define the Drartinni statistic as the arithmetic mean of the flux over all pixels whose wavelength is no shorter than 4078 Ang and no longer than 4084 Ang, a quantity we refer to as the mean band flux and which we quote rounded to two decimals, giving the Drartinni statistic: 1.49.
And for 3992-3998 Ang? 1.46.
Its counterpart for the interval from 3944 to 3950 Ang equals 1.54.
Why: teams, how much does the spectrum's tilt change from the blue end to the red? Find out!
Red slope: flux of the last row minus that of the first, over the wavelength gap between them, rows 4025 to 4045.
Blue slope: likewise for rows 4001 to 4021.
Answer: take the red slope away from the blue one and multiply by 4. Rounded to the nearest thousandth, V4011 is -0.011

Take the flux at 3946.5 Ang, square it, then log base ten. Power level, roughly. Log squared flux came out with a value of 0.37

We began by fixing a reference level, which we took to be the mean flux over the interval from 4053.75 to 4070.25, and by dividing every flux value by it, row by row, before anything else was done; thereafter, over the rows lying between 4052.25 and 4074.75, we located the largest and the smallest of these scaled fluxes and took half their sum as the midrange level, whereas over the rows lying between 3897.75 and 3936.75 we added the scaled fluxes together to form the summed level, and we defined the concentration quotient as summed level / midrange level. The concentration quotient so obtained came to 29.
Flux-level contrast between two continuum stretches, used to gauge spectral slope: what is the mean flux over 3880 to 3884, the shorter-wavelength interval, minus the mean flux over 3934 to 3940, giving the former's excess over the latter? 0.11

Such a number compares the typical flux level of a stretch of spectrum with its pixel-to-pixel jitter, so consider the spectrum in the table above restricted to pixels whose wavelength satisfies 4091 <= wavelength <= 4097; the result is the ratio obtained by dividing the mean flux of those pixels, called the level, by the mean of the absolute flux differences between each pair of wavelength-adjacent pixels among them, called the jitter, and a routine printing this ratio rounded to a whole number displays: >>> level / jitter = 171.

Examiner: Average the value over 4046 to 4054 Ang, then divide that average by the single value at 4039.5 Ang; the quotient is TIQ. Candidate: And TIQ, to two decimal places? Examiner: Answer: 0.99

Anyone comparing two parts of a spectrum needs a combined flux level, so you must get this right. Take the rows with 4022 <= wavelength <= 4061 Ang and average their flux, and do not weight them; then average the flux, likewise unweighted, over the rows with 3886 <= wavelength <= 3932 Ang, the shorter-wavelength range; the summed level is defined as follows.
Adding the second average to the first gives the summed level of 2.98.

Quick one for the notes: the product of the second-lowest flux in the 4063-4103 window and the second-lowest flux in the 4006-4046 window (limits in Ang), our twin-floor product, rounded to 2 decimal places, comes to 1.88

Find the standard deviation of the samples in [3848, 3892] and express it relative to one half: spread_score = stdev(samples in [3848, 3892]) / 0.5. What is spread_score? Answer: 0.05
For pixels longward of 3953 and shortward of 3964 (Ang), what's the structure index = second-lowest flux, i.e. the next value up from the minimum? 1.551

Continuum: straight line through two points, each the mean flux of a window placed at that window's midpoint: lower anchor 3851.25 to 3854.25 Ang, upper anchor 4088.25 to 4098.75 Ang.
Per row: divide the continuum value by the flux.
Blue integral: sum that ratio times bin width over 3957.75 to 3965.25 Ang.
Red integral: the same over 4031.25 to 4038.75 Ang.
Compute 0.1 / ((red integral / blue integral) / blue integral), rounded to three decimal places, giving 0.702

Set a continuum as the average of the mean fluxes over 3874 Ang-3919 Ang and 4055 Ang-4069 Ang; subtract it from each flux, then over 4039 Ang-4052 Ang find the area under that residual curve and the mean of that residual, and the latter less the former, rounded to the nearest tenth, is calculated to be 1.5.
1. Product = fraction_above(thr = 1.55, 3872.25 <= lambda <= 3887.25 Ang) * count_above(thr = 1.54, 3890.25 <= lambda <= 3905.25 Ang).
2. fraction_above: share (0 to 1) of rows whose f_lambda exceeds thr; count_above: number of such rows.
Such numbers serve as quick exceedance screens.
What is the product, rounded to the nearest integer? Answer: 10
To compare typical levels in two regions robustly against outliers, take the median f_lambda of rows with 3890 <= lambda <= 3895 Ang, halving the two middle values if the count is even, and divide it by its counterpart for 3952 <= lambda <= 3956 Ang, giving 1.06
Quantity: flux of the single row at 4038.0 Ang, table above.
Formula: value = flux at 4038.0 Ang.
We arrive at 1.39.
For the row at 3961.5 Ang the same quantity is 1.556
